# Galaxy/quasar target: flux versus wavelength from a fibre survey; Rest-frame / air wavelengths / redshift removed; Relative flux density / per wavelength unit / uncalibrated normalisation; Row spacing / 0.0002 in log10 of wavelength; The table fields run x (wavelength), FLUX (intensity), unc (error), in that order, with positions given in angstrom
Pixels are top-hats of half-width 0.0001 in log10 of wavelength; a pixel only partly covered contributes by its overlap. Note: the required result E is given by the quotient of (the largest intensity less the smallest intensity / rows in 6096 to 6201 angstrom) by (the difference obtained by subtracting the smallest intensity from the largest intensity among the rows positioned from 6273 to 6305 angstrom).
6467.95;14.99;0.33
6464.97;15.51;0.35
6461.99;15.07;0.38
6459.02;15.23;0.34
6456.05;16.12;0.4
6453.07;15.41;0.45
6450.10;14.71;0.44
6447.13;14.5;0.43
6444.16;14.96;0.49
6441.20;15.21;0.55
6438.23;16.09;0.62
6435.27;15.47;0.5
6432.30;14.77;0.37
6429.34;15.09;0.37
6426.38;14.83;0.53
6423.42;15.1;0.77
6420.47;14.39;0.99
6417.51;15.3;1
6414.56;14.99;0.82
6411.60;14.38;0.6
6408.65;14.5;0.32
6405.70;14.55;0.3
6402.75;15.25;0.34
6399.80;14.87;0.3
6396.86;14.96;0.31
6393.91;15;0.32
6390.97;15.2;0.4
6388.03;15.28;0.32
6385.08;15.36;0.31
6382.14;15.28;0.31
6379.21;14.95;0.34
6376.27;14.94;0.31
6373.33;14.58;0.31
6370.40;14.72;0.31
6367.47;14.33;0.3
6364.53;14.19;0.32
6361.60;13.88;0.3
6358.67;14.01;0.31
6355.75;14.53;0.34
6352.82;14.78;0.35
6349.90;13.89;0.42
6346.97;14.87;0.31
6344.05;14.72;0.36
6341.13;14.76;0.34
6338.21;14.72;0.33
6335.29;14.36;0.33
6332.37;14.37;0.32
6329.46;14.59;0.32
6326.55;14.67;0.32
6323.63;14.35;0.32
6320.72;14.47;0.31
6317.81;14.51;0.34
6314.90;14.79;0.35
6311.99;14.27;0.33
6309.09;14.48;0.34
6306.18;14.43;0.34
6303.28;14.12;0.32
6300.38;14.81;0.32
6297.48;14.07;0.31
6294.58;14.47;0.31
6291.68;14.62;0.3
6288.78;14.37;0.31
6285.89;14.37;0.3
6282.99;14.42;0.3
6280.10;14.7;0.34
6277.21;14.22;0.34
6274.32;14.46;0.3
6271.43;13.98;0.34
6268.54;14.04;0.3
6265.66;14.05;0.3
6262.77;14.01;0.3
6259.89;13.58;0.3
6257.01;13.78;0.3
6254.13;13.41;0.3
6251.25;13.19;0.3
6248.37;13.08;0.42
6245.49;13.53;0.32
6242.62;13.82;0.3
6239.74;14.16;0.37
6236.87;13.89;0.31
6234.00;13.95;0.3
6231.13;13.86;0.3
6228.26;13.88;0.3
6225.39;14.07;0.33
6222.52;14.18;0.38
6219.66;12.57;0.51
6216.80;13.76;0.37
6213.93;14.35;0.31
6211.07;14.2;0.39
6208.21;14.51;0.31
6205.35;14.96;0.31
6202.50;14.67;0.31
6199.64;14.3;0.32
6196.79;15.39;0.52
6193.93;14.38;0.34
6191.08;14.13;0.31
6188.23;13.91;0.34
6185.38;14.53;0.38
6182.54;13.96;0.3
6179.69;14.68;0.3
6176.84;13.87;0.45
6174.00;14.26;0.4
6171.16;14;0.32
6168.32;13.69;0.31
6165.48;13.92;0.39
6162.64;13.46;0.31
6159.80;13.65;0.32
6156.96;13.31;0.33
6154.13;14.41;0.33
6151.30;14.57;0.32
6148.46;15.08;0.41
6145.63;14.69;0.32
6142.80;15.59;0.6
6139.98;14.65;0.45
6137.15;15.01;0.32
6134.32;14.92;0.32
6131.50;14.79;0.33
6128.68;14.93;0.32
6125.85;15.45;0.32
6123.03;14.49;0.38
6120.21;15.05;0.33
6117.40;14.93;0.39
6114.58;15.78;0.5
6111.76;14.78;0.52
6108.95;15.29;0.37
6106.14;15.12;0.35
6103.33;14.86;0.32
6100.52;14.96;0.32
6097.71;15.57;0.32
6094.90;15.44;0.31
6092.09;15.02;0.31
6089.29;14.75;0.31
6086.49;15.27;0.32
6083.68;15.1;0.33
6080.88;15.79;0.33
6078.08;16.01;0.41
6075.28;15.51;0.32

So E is 3.3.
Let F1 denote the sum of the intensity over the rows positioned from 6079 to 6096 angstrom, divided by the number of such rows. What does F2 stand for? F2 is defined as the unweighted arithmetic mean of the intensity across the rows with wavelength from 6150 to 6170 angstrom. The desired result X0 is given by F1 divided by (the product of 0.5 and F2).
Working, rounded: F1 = 15.2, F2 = 13.9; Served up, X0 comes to 2.20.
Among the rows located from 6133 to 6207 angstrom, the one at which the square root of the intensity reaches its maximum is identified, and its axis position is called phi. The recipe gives 6142.80 angstrom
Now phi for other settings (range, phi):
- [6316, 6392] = 6385.08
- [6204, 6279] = 6205.35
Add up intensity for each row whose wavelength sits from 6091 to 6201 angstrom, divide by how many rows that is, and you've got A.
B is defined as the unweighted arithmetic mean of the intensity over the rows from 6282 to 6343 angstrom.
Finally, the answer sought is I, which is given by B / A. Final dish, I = 0.989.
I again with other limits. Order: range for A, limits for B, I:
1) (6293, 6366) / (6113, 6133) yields 1.043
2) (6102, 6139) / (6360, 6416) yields 0.985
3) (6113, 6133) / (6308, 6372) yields 0.961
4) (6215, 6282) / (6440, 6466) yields 1.098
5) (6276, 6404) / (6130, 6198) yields 0.984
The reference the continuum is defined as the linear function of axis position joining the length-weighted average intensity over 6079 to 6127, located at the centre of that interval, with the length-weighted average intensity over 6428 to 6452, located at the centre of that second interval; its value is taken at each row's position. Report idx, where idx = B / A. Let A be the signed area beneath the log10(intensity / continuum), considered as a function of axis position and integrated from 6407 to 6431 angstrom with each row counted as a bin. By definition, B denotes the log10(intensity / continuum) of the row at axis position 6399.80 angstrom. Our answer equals 0.034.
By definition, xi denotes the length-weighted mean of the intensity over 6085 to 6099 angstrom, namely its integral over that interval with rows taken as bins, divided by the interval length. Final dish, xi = 15.2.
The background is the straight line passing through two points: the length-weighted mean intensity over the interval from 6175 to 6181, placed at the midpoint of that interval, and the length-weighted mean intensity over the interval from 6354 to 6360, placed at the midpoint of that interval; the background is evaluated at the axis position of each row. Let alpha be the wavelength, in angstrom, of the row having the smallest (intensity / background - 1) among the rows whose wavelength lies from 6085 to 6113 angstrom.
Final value 6089.29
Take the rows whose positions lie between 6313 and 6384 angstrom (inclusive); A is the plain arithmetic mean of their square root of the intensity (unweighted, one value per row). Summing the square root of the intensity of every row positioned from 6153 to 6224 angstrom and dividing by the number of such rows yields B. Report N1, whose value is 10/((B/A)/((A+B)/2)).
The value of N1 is 38.4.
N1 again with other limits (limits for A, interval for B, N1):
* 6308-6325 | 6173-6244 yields 38.3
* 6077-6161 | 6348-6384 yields 39.0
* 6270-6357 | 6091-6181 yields 37.9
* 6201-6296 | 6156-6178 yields 37.6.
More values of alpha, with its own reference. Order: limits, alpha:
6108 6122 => 6111.76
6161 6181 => 6162.64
